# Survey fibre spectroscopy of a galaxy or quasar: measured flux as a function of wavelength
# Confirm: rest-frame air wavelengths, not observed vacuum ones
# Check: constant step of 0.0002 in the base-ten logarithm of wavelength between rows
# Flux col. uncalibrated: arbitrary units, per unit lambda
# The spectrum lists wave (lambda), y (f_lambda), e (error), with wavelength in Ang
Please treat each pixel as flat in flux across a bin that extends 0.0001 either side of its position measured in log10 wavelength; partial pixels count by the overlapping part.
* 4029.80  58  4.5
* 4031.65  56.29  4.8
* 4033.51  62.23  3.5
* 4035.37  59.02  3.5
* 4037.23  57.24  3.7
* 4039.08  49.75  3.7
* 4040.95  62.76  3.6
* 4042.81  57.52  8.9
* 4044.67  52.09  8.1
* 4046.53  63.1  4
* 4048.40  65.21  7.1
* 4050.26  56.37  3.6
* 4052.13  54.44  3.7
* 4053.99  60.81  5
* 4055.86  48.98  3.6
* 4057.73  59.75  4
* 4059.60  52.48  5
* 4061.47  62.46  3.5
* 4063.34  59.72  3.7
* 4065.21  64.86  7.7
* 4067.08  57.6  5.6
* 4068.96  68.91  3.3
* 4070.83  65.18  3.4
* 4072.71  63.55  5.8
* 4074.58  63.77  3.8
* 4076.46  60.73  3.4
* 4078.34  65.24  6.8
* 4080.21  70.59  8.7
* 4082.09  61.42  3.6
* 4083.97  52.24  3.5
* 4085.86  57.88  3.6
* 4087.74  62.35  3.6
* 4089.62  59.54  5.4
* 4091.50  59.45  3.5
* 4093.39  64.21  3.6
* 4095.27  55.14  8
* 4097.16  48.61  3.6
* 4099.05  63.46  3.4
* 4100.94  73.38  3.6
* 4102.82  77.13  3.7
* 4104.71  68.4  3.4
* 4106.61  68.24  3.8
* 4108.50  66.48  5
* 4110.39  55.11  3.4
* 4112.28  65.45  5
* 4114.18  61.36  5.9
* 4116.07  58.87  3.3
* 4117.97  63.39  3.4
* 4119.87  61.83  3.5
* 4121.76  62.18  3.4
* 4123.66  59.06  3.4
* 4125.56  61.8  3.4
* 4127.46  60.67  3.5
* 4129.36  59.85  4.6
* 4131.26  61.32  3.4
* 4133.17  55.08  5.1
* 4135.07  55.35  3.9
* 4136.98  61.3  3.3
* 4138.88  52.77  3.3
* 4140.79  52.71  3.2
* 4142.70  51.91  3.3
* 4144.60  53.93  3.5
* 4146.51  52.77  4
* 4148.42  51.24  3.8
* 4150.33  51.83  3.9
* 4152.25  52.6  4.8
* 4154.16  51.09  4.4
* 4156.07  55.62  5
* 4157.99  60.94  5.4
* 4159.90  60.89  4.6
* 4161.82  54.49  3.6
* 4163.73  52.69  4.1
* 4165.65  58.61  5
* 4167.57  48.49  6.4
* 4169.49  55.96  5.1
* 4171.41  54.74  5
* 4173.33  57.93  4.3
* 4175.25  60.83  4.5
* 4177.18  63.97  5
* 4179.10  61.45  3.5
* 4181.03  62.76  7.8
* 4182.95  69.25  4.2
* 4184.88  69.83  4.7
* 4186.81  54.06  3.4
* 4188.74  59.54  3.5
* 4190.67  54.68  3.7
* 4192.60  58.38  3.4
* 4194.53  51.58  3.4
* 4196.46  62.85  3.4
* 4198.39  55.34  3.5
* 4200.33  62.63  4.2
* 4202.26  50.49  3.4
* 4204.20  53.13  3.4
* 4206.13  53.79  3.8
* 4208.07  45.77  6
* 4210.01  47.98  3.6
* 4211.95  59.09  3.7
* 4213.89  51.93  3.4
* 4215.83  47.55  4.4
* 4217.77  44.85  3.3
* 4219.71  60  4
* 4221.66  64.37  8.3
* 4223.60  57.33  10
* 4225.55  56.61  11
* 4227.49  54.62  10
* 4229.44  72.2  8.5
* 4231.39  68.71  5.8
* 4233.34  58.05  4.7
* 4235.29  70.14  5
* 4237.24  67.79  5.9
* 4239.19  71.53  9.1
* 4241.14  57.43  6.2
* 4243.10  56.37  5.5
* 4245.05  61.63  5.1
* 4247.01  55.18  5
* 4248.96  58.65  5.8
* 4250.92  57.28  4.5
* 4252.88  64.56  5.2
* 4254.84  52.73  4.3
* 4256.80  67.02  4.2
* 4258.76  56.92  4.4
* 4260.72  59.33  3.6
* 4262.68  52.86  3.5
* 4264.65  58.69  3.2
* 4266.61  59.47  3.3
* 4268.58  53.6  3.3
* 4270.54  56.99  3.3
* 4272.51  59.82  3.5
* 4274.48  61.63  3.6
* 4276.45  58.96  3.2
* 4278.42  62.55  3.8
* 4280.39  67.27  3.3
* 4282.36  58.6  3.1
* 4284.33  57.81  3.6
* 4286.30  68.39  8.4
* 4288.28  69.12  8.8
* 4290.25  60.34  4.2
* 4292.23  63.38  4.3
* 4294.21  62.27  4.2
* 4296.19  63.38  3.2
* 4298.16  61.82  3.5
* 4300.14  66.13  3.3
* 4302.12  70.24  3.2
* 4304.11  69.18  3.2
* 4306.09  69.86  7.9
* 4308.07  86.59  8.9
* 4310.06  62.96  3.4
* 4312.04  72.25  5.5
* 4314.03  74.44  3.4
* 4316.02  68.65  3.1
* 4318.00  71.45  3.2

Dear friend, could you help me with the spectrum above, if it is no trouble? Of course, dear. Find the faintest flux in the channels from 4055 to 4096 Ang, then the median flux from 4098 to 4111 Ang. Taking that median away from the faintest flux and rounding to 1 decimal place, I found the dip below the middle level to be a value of -19.3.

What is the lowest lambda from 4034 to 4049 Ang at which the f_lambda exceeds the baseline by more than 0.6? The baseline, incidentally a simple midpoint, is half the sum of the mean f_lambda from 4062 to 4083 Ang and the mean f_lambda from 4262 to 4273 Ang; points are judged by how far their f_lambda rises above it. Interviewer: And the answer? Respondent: 4040.95 Ang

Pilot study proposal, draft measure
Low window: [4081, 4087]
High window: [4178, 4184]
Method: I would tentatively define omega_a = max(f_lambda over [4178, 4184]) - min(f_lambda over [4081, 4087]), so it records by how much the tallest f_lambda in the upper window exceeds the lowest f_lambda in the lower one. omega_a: 17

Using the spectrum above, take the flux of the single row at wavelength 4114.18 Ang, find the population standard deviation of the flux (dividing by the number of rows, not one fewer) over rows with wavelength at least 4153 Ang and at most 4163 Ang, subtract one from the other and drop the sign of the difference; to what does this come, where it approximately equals 58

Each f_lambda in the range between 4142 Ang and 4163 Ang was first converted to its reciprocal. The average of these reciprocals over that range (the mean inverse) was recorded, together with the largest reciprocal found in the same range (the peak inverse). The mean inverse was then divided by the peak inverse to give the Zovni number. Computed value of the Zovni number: 0.94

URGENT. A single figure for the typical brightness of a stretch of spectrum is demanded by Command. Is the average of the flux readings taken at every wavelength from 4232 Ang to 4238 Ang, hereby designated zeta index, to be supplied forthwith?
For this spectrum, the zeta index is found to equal 65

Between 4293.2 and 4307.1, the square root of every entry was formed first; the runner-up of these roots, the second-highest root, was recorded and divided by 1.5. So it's 5.57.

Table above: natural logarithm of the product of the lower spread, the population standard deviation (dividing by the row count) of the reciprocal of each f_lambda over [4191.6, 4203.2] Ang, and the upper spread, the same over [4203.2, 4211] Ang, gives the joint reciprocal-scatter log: -13.1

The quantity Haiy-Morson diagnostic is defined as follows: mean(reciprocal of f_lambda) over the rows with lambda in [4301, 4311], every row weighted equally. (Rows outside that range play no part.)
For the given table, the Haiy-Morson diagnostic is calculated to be 0.0141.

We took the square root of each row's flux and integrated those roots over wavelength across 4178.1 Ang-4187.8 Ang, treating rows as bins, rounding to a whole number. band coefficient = 77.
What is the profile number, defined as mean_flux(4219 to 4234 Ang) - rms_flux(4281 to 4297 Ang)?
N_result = -1.5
